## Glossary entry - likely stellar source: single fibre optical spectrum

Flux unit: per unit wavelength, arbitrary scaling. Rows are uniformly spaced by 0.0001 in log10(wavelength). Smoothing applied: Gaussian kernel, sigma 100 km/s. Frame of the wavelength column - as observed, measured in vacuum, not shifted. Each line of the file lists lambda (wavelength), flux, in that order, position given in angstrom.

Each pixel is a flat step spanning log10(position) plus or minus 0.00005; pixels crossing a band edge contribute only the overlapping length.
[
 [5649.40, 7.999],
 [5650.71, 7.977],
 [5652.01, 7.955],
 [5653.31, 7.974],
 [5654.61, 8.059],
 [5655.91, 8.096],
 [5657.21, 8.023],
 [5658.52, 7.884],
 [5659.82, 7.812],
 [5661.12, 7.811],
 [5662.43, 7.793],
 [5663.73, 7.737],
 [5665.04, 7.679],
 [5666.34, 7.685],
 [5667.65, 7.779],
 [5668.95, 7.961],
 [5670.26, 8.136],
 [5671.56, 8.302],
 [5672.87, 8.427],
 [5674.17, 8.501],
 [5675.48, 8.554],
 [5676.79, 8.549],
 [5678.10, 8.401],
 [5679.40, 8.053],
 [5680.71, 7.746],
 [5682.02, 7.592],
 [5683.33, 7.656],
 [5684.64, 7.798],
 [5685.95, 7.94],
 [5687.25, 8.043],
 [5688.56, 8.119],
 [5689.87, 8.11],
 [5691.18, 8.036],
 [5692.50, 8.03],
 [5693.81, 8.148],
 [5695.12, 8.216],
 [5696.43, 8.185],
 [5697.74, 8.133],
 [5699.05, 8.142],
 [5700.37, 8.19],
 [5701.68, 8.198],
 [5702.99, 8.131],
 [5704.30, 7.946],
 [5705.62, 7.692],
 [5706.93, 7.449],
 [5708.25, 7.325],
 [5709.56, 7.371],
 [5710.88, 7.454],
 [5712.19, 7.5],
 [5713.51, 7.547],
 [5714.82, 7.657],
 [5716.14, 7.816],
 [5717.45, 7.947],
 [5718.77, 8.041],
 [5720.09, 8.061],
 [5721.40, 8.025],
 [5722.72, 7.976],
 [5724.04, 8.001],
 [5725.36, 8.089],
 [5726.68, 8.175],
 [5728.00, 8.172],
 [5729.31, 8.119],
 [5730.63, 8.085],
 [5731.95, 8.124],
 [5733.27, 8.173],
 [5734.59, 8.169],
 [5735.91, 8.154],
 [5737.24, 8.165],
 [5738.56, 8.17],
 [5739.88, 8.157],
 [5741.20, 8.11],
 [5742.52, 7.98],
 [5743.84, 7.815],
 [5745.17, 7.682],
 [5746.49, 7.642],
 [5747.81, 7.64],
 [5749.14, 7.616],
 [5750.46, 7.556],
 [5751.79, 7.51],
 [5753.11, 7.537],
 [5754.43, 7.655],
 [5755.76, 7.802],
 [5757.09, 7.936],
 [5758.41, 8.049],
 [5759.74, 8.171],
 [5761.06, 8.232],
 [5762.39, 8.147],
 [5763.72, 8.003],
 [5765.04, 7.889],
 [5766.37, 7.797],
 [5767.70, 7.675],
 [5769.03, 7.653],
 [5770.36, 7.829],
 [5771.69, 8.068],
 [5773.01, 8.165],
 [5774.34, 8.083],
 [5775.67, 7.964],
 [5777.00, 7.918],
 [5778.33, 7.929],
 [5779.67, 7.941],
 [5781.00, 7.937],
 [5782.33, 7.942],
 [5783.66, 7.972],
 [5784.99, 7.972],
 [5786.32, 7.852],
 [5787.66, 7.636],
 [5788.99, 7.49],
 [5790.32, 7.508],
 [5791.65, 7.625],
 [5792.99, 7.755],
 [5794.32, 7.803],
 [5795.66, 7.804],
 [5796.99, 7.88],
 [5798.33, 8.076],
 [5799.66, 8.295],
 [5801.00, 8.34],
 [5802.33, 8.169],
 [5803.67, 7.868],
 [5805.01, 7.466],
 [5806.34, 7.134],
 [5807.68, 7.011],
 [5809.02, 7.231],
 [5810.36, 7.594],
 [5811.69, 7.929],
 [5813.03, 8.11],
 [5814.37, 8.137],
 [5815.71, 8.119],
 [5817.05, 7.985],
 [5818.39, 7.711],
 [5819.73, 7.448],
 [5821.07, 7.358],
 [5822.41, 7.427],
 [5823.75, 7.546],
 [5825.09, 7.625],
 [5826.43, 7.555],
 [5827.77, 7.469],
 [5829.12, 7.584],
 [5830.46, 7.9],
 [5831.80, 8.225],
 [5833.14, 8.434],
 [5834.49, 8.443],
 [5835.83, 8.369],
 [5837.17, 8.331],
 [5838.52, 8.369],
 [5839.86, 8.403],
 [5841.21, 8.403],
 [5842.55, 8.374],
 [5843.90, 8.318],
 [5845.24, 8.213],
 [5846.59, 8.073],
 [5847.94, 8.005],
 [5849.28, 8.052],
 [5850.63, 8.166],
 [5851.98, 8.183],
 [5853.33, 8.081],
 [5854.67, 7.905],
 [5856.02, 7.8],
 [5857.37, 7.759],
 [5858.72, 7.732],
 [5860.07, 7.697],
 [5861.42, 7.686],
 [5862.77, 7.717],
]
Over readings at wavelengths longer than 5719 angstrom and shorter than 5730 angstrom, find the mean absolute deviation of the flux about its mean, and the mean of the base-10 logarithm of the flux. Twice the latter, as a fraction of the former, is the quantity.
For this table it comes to 30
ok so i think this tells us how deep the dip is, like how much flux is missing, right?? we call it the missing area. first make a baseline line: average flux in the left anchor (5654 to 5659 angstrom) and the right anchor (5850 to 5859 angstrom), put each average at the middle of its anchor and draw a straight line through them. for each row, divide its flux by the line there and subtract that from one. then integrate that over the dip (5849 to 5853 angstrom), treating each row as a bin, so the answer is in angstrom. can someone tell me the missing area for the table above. -0.09 angstrom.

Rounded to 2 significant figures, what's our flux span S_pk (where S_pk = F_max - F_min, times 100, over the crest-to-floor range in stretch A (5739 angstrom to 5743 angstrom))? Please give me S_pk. 18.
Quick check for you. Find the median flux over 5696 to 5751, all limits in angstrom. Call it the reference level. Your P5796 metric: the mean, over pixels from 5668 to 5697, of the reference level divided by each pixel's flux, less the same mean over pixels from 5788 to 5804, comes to -0.029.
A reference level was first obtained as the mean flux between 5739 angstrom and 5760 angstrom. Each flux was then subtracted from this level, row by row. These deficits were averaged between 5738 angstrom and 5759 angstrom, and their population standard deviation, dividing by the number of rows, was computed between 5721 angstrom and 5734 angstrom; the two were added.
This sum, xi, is 0.07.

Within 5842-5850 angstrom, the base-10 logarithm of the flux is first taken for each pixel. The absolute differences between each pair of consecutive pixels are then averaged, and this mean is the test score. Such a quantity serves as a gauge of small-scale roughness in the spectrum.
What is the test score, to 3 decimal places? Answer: 0.004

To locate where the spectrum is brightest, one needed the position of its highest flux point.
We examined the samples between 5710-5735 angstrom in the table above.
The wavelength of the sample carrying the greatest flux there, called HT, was 5726.68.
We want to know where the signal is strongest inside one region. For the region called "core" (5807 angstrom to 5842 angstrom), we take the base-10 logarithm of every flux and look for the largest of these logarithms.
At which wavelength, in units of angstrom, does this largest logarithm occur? 5834.49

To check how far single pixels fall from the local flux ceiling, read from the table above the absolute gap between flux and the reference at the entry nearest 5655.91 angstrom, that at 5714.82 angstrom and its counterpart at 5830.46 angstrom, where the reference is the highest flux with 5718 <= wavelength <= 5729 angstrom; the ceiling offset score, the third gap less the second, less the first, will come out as -0.32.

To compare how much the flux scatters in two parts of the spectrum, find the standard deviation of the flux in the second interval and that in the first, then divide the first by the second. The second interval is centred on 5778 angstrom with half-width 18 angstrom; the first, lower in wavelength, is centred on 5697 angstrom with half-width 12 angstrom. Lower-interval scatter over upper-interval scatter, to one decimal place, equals 1.3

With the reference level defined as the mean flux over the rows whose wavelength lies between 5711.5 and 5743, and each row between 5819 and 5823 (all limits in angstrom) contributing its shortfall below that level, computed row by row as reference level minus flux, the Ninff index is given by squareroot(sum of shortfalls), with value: 1.35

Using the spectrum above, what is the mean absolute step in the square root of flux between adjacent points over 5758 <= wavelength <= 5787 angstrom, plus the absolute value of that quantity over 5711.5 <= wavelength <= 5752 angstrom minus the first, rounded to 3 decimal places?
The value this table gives 0.019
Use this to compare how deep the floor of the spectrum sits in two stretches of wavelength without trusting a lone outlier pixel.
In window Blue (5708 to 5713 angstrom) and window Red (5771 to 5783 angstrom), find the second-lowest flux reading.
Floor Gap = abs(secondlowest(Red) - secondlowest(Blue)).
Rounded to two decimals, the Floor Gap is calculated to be 0.56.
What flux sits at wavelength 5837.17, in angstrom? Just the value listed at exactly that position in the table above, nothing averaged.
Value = 8.331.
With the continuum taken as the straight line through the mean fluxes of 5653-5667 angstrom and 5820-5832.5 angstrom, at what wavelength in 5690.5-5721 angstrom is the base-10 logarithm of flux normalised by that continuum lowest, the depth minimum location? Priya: 5708.25 angstrom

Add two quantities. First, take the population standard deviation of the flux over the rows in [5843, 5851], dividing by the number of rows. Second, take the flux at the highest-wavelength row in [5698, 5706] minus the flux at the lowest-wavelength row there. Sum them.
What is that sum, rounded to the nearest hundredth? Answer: -0.34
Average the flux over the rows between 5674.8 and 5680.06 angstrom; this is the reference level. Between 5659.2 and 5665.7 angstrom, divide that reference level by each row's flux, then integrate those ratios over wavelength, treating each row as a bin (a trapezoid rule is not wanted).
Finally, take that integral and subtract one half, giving 6.5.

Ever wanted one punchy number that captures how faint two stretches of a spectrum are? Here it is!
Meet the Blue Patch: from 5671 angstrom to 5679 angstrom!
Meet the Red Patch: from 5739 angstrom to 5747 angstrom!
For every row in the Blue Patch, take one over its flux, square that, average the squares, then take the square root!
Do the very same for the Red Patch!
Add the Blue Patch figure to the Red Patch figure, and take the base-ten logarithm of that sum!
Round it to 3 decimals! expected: -0.611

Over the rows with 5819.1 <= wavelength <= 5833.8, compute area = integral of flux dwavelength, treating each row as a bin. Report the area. 113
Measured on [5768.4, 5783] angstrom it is 116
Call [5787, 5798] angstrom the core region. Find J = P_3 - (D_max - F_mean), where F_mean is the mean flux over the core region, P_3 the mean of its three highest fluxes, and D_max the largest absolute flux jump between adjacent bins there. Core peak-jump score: 15.4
